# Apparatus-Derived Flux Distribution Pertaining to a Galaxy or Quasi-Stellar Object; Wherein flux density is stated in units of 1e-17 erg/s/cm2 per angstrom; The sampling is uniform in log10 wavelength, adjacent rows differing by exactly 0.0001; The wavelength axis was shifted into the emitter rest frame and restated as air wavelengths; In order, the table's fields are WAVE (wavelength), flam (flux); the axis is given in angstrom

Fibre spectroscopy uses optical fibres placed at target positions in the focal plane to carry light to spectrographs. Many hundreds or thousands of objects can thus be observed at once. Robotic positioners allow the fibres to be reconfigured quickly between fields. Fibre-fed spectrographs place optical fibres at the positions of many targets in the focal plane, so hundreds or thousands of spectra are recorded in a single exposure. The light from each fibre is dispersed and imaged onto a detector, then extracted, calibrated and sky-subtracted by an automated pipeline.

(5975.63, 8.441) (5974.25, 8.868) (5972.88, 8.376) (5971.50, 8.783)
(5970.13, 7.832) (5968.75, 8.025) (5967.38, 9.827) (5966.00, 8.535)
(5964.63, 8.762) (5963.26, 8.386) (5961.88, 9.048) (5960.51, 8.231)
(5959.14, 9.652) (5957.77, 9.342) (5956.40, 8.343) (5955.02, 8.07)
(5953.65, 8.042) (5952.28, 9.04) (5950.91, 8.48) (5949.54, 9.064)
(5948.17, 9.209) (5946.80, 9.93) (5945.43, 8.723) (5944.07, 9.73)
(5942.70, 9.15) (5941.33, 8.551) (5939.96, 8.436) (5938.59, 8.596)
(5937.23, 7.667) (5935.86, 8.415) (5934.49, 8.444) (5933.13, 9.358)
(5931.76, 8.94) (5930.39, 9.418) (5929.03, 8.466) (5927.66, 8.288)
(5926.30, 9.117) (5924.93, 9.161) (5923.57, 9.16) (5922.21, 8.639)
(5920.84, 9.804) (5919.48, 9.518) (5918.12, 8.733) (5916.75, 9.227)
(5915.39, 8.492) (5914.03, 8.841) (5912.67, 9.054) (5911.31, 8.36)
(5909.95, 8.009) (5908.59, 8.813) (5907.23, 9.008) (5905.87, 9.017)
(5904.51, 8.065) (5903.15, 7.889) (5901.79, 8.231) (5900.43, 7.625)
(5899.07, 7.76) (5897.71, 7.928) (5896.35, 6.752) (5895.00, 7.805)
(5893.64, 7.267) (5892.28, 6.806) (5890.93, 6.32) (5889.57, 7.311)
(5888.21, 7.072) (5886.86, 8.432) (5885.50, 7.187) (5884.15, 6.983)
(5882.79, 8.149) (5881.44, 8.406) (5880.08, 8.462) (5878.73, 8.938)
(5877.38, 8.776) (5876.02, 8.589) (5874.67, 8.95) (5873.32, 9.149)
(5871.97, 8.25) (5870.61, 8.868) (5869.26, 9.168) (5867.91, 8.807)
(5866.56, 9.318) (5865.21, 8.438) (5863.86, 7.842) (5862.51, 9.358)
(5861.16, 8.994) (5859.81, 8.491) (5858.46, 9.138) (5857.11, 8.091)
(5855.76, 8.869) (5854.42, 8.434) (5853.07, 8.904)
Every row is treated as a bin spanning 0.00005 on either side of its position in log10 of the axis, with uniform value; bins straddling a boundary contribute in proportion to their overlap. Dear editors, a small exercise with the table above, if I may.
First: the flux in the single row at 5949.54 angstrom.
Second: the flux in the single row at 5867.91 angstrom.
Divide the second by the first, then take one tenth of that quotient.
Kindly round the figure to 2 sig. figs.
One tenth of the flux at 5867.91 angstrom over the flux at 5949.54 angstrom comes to 0.097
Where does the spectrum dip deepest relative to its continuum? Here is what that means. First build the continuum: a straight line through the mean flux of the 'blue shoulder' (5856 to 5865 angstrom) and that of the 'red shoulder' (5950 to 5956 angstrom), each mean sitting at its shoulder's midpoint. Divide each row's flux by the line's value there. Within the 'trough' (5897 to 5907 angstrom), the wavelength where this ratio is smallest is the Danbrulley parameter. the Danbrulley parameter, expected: 5900.43 angstrom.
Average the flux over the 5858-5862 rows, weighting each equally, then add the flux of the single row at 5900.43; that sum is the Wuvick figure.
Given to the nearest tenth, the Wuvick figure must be 16.5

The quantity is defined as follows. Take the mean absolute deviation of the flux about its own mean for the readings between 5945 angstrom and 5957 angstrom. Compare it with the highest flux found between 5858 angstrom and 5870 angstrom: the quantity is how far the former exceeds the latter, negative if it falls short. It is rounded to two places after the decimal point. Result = -8.87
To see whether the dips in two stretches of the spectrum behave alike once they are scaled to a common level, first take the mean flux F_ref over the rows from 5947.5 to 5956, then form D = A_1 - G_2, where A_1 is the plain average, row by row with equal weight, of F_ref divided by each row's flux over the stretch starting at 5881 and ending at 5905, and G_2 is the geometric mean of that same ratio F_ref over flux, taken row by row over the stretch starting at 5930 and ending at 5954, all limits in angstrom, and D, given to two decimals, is 0.17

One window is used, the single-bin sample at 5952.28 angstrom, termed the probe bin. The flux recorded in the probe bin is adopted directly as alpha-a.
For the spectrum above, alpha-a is 9.04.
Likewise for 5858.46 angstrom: 9.138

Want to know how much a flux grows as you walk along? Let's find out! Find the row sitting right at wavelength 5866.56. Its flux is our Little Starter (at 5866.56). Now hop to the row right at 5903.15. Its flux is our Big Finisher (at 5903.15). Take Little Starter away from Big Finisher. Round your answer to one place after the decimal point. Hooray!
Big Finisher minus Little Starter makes -1.4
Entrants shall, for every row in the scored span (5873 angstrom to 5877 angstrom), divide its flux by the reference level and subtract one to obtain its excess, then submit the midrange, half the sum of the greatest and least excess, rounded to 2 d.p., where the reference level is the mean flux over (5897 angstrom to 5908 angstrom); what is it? 0.08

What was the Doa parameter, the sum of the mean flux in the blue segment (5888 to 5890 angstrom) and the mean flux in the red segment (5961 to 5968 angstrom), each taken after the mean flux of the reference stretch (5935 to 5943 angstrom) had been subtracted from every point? -0.8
